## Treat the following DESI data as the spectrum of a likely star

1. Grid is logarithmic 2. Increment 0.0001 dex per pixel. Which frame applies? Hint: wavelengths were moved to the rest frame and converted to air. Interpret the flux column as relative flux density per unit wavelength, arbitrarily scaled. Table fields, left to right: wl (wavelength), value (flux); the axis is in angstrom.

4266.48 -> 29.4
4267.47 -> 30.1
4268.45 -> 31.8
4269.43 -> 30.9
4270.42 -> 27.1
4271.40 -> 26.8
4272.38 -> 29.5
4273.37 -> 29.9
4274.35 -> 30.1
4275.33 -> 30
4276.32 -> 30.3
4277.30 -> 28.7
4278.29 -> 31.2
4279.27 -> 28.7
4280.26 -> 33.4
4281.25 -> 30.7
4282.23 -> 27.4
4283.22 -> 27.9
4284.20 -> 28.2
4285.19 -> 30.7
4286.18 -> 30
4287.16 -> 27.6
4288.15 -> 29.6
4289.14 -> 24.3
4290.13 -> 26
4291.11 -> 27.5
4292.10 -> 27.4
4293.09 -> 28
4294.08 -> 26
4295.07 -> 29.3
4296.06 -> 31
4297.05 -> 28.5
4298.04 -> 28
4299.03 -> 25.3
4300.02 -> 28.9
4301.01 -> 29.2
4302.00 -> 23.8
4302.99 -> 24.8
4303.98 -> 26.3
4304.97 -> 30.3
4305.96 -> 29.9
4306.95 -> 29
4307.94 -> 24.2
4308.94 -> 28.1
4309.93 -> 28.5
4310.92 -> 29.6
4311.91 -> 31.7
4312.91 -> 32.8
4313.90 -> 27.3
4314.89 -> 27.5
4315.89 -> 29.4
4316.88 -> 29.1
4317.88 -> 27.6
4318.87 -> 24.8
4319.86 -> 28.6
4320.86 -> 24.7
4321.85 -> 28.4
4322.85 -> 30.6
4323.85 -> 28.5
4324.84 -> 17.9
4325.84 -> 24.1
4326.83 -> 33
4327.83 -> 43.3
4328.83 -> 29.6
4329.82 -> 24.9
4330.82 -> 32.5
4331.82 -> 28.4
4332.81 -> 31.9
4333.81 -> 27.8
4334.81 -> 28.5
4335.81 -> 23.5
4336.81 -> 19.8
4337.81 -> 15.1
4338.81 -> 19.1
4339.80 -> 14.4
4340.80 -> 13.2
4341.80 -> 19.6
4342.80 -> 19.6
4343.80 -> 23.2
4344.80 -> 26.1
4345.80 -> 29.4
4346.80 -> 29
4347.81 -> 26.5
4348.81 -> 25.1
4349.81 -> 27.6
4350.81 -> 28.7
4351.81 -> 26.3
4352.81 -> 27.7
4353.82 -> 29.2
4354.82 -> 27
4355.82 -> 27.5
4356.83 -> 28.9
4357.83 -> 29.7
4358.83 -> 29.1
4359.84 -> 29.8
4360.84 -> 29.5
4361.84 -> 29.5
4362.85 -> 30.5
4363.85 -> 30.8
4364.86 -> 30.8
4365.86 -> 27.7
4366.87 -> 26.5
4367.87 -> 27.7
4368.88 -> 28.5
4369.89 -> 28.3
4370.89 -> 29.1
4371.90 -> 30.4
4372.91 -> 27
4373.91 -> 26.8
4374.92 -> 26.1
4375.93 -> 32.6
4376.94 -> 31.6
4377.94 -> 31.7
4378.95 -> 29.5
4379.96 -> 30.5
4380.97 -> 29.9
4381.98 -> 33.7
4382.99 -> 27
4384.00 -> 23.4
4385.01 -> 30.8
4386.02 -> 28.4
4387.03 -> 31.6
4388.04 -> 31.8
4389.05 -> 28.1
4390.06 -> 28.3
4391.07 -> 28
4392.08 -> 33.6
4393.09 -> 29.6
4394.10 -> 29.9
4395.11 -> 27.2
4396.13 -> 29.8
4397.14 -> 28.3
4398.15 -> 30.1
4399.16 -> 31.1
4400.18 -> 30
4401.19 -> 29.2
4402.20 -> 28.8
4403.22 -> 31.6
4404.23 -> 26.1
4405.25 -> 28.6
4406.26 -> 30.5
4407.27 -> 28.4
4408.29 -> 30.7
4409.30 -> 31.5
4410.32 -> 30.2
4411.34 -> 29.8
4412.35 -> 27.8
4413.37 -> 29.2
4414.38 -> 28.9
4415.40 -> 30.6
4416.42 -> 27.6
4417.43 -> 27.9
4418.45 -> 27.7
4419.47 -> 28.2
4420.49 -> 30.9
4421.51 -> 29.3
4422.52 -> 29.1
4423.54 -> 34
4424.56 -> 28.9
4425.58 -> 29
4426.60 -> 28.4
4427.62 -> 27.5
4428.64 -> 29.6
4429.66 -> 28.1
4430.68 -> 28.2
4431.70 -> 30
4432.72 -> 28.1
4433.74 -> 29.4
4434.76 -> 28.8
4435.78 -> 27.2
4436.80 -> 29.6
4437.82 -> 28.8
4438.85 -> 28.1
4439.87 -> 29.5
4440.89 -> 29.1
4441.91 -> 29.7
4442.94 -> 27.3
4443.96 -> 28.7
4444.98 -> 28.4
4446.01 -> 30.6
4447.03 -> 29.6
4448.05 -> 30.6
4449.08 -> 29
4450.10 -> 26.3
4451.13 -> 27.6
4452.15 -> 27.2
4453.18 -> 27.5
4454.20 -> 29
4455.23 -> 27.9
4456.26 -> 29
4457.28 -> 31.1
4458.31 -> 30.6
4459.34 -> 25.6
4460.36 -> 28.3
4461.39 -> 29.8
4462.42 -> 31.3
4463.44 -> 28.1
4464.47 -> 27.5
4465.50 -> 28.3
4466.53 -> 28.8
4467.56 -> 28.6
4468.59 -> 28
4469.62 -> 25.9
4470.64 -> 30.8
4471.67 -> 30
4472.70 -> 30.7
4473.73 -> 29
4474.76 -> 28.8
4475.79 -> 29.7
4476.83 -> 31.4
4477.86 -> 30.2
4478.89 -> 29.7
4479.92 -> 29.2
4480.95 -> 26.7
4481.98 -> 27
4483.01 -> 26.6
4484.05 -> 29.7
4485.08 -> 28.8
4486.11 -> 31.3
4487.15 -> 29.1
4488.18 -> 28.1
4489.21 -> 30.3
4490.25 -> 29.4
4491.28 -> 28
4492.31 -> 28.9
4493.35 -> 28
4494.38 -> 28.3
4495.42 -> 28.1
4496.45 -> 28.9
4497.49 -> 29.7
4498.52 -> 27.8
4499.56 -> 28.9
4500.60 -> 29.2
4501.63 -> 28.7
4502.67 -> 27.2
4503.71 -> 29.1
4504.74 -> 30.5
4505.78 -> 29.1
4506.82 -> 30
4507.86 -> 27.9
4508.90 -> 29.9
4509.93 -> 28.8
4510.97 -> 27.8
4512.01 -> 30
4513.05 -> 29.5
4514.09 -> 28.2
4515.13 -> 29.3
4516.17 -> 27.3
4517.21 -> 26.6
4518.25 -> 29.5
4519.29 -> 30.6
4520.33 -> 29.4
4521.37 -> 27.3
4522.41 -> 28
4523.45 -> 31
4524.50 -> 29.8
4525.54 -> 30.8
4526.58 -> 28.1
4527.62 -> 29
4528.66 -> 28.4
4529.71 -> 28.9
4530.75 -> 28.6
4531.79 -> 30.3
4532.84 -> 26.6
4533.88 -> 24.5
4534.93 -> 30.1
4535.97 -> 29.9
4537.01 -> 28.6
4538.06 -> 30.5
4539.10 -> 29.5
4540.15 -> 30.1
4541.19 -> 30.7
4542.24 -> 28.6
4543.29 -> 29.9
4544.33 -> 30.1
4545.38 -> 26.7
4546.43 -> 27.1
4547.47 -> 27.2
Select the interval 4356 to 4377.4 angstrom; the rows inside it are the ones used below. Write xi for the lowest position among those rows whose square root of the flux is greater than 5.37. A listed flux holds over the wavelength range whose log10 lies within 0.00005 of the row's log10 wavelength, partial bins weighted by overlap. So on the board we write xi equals 4356.83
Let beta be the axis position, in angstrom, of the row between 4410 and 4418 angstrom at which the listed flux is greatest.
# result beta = 4415.40 angstrom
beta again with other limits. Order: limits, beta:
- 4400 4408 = 4403.22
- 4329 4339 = 4330.82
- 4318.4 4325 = 4322.85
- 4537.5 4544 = 4541.19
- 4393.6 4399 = 4398.15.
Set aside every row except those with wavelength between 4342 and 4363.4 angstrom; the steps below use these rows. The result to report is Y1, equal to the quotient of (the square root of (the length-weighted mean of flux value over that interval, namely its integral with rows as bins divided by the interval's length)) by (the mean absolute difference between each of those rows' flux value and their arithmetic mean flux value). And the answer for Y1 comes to 2.8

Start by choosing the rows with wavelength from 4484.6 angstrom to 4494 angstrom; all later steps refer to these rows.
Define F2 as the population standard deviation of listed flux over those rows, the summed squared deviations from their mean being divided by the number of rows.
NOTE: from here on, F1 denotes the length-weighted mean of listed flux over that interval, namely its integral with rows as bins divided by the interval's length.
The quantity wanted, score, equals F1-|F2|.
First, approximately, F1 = 29.1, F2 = 1.0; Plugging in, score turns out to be 28.1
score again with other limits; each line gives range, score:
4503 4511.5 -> 28.2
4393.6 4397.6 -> 27.7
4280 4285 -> 27.2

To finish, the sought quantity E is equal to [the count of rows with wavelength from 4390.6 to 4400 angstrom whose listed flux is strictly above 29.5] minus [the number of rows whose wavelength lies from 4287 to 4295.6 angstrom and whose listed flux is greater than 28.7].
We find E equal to 4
